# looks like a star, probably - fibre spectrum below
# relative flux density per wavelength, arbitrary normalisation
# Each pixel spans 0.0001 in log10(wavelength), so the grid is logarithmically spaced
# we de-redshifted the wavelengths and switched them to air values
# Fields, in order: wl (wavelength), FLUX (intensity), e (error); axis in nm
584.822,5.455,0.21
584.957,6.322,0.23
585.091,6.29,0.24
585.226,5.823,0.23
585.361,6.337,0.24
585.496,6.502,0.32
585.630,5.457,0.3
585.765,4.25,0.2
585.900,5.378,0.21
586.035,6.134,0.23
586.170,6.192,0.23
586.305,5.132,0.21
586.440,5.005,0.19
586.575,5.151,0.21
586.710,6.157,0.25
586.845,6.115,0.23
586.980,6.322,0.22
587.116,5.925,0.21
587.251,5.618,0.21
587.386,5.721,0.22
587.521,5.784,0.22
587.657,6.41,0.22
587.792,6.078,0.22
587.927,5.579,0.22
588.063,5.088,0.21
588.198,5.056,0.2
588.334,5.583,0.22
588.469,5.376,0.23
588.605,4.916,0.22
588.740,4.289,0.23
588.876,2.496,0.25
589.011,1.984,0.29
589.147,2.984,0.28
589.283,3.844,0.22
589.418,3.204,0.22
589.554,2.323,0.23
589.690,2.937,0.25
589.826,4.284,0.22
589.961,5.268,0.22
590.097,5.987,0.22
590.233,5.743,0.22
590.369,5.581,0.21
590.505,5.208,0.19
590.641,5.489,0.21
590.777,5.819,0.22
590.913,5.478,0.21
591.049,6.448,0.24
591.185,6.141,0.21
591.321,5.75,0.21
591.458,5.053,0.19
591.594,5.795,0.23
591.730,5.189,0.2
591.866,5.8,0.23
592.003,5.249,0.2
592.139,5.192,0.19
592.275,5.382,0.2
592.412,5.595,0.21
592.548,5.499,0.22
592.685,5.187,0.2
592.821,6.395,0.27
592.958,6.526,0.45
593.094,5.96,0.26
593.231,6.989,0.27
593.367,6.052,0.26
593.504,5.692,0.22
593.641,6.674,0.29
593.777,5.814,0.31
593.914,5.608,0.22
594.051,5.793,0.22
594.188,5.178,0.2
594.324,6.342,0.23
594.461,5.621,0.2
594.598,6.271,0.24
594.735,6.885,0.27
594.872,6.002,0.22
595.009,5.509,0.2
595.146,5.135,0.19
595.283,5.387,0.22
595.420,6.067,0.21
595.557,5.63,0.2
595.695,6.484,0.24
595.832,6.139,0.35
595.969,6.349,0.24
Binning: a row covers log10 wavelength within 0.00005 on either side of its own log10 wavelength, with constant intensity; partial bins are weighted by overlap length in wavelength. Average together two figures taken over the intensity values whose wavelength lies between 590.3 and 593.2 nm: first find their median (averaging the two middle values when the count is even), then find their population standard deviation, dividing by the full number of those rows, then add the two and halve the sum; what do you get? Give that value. 3.01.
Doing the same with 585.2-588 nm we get 3.18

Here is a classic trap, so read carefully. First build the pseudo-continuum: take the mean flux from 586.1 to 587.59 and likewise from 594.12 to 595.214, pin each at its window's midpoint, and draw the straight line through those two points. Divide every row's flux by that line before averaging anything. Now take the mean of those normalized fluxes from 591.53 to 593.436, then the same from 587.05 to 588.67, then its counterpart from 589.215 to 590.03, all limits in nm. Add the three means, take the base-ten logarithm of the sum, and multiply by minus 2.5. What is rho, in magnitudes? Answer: -1.03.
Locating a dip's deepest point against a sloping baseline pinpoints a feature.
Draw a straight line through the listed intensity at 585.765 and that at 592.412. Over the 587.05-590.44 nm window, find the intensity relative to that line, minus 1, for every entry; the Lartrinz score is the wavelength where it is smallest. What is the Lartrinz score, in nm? 589.011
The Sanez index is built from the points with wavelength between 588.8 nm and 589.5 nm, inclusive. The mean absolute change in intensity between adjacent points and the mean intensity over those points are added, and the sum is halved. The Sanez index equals 1.83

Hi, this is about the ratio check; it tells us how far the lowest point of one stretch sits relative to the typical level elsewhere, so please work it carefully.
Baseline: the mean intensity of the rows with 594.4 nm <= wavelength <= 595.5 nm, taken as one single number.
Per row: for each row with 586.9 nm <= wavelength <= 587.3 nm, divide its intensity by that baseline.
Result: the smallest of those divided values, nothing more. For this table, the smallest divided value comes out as 0.959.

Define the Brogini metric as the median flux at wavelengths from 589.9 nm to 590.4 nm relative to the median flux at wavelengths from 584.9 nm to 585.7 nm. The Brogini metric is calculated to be 0.90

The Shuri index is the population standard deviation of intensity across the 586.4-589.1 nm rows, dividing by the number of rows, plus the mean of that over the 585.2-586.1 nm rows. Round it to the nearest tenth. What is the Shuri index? 6.8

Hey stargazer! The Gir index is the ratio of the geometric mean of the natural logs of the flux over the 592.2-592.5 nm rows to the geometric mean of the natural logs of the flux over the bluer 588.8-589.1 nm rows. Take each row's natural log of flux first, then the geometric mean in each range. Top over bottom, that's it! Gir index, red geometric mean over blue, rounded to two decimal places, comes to 2.15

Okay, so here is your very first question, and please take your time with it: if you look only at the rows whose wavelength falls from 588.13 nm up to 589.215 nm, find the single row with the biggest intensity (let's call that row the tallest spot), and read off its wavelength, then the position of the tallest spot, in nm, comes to 588.334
